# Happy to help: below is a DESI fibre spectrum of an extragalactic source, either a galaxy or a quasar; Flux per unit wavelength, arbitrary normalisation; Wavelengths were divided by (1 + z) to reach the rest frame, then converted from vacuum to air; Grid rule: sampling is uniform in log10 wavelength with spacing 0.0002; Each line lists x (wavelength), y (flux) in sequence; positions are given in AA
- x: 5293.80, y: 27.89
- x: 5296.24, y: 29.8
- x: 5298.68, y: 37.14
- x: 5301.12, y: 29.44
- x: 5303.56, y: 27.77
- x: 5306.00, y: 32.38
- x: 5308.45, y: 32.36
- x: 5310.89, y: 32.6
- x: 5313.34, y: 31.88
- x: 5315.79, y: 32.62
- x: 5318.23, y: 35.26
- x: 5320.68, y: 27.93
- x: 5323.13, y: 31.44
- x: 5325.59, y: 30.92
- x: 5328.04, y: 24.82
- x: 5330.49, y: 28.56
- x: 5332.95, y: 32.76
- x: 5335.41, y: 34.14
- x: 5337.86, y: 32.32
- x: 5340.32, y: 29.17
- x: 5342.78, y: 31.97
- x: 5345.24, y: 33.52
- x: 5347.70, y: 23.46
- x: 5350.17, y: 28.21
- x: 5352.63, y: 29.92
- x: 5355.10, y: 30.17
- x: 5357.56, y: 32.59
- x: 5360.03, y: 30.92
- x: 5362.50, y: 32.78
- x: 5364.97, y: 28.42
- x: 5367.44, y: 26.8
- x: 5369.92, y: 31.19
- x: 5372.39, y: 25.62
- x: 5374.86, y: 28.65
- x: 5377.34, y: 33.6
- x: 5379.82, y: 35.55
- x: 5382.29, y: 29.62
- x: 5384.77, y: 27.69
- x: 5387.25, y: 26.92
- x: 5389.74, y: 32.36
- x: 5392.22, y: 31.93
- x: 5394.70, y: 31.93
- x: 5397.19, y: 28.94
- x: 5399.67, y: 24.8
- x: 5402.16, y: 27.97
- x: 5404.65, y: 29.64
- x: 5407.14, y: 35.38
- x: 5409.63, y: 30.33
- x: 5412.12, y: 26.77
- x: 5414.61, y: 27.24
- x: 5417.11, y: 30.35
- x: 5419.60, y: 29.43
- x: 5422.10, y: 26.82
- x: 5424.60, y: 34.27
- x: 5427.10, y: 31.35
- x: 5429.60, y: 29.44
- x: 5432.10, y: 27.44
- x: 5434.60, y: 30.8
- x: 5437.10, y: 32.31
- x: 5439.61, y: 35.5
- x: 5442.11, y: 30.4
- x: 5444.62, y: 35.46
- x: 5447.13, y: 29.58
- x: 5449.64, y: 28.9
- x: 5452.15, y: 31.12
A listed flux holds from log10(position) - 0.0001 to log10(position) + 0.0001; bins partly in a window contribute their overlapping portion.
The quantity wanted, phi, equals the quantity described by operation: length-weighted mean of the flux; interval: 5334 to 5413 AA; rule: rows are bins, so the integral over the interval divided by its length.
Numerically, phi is 30.1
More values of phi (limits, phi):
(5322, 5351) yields 30.1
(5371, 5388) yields 29.8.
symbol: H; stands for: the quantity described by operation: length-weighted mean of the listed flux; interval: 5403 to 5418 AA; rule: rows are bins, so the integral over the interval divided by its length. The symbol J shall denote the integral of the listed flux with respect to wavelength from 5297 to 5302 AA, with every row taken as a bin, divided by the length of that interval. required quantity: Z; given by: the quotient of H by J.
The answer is 0.90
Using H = 29.9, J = 33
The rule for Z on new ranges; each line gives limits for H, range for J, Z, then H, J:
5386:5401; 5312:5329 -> 0.96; 29.5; 31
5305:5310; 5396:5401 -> 1.20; 32.4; 27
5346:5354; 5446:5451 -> 0.94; 27.6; 29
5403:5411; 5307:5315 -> 0.98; 31.5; 32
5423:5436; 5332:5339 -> 0.92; 30.6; 33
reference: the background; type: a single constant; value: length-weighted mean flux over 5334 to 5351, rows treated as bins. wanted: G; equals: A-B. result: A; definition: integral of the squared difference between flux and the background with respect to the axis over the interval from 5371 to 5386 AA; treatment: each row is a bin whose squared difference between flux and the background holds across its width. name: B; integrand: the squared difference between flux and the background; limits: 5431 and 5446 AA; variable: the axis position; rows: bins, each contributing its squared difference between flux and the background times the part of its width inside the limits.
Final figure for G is 19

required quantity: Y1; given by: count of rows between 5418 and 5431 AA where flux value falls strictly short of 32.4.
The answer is 4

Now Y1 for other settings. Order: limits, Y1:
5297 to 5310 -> 4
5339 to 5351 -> 4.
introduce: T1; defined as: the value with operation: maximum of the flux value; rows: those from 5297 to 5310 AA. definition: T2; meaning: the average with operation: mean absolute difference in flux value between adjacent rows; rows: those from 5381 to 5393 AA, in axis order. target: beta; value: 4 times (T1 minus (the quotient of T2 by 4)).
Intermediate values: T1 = 37.14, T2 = 2.1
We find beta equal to 146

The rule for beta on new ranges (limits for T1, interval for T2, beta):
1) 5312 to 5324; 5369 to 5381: 137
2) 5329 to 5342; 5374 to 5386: 133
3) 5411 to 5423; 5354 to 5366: 119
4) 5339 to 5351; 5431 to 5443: 131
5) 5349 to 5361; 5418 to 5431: 127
